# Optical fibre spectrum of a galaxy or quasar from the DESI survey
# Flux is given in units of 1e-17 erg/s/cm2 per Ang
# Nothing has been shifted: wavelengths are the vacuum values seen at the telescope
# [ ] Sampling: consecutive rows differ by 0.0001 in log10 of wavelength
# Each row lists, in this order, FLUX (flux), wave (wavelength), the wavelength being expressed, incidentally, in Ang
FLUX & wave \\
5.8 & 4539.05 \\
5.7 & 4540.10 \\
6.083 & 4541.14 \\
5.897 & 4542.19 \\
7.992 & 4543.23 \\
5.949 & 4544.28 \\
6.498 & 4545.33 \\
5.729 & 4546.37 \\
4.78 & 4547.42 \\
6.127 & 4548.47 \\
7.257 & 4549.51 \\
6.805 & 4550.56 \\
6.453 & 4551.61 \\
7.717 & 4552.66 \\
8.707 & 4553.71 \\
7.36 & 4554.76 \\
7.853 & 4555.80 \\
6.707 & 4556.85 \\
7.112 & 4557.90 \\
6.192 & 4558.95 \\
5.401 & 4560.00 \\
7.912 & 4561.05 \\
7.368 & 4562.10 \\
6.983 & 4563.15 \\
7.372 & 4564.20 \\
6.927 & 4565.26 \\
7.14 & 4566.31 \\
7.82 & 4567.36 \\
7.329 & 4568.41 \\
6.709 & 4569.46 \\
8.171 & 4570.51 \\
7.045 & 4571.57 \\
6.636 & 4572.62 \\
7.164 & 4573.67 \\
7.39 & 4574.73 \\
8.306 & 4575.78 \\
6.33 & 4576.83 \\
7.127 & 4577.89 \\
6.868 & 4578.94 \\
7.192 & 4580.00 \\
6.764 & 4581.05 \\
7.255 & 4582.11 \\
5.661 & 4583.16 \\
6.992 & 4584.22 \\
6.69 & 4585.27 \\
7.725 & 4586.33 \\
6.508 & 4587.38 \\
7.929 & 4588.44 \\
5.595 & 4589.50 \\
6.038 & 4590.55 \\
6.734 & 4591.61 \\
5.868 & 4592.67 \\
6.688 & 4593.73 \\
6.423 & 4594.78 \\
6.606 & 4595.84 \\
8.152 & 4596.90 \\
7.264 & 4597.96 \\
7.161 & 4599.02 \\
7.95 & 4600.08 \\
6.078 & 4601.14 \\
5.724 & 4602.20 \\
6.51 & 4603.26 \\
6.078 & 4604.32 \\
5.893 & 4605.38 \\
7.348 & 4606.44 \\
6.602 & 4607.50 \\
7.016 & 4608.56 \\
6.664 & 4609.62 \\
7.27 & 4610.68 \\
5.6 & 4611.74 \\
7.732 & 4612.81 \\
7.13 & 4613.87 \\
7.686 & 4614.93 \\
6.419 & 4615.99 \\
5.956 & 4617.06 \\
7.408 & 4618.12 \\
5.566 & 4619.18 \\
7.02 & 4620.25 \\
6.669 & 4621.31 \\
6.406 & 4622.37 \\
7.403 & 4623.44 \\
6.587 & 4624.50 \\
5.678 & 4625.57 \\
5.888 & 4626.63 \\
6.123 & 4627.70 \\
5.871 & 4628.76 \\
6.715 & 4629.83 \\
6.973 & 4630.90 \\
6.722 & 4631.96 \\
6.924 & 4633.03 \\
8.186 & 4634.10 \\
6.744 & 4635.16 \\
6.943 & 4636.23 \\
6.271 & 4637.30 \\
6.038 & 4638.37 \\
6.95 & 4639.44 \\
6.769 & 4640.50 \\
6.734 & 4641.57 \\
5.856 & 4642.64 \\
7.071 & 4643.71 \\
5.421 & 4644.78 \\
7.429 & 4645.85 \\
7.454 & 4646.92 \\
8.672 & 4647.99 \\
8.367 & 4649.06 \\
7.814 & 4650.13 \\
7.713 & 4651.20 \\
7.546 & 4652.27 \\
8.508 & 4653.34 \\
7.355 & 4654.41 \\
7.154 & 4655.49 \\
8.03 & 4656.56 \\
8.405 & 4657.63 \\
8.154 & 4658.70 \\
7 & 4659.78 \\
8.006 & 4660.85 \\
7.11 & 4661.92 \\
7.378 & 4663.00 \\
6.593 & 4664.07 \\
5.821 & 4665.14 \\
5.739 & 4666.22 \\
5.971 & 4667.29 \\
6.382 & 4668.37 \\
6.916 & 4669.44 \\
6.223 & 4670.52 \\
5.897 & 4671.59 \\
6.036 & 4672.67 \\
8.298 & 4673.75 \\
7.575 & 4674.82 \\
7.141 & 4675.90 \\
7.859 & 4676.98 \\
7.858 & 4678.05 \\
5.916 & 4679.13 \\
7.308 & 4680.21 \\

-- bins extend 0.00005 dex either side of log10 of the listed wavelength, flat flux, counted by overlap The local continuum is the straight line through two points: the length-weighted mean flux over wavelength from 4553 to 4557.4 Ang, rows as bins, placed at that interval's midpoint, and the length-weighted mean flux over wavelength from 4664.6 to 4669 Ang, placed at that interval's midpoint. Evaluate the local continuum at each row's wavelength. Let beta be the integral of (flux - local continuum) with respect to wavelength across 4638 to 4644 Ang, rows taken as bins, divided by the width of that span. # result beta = 0.2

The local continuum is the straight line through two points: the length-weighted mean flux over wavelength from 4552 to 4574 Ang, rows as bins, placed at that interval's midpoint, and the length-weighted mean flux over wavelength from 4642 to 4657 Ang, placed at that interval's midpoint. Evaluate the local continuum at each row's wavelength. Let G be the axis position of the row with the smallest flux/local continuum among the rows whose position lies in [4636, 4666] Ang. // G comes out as 4644.78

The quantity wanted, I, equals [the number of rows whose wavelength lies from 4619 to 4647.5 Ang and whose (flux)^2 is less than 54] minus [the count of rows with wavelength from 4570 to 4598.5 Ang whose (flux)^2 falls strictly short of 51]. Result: 6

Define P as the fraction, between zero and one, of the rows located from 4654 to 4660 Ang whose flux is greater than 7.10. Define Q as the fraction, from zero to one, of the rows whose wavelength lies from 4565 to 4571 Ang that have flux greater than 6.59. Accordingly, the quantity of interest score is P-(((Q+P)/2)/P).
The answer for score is -0.3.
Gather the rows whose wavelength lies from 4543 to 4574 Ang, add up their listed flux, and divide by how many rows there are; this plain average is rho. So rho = 6.97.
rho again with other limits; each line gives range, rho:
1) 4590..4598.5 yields 6.72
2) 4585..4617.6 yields 6.74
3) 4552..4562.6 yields 7.23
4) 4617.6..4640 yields 6.62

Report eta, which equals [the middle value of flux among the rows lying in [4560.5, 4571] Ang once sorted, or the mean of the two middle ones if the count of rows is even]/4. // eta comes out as 1.84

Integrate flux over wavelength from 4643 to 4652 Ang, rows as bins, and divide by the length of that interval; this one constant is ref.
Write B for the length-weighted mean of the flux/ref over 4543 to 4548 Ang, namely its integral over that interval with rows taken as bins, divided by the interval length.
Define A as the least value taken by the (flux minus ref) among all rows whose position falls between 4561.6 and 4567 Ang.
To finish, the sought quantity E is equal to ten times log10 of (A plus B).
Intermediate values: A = -0.54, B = 0.81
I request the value -6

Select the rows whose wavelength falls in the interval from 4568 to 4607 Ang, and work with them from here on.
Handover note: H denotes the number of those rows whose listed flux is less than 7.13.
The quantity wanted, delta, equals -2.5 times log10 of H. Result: -3.4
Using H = 23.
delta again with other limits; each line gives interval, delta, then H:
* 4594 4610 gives -2.5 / 10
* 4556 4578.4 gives -2.6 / 11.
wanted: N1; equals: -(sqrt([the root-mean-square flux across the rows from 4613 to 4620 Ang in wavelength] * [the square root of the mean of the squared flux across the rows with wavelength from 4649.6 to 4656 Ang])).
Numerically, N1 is -7.2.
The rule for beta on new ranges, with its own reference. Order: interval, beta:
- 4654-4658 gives 1.6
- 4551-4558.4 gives -0.3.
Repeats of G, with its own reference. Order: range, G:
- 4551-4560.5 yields 4560.00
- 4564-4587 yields 4583.16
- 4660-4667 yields 4666.22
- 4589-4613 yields 4611.74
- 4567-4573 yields 4572.62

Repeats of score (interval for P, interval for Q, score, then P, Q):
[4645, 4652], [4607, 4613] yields 0.1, 1.00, 0.83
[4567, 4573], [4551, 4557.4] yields -0.8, 0.50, 0.83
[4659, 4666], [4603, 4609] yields -0.5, 0.50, 0.50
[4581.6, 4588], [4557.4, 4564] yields -1.2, 0.33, 0.67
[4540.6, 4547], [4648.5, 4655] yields -3.3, 0.17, 1.00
